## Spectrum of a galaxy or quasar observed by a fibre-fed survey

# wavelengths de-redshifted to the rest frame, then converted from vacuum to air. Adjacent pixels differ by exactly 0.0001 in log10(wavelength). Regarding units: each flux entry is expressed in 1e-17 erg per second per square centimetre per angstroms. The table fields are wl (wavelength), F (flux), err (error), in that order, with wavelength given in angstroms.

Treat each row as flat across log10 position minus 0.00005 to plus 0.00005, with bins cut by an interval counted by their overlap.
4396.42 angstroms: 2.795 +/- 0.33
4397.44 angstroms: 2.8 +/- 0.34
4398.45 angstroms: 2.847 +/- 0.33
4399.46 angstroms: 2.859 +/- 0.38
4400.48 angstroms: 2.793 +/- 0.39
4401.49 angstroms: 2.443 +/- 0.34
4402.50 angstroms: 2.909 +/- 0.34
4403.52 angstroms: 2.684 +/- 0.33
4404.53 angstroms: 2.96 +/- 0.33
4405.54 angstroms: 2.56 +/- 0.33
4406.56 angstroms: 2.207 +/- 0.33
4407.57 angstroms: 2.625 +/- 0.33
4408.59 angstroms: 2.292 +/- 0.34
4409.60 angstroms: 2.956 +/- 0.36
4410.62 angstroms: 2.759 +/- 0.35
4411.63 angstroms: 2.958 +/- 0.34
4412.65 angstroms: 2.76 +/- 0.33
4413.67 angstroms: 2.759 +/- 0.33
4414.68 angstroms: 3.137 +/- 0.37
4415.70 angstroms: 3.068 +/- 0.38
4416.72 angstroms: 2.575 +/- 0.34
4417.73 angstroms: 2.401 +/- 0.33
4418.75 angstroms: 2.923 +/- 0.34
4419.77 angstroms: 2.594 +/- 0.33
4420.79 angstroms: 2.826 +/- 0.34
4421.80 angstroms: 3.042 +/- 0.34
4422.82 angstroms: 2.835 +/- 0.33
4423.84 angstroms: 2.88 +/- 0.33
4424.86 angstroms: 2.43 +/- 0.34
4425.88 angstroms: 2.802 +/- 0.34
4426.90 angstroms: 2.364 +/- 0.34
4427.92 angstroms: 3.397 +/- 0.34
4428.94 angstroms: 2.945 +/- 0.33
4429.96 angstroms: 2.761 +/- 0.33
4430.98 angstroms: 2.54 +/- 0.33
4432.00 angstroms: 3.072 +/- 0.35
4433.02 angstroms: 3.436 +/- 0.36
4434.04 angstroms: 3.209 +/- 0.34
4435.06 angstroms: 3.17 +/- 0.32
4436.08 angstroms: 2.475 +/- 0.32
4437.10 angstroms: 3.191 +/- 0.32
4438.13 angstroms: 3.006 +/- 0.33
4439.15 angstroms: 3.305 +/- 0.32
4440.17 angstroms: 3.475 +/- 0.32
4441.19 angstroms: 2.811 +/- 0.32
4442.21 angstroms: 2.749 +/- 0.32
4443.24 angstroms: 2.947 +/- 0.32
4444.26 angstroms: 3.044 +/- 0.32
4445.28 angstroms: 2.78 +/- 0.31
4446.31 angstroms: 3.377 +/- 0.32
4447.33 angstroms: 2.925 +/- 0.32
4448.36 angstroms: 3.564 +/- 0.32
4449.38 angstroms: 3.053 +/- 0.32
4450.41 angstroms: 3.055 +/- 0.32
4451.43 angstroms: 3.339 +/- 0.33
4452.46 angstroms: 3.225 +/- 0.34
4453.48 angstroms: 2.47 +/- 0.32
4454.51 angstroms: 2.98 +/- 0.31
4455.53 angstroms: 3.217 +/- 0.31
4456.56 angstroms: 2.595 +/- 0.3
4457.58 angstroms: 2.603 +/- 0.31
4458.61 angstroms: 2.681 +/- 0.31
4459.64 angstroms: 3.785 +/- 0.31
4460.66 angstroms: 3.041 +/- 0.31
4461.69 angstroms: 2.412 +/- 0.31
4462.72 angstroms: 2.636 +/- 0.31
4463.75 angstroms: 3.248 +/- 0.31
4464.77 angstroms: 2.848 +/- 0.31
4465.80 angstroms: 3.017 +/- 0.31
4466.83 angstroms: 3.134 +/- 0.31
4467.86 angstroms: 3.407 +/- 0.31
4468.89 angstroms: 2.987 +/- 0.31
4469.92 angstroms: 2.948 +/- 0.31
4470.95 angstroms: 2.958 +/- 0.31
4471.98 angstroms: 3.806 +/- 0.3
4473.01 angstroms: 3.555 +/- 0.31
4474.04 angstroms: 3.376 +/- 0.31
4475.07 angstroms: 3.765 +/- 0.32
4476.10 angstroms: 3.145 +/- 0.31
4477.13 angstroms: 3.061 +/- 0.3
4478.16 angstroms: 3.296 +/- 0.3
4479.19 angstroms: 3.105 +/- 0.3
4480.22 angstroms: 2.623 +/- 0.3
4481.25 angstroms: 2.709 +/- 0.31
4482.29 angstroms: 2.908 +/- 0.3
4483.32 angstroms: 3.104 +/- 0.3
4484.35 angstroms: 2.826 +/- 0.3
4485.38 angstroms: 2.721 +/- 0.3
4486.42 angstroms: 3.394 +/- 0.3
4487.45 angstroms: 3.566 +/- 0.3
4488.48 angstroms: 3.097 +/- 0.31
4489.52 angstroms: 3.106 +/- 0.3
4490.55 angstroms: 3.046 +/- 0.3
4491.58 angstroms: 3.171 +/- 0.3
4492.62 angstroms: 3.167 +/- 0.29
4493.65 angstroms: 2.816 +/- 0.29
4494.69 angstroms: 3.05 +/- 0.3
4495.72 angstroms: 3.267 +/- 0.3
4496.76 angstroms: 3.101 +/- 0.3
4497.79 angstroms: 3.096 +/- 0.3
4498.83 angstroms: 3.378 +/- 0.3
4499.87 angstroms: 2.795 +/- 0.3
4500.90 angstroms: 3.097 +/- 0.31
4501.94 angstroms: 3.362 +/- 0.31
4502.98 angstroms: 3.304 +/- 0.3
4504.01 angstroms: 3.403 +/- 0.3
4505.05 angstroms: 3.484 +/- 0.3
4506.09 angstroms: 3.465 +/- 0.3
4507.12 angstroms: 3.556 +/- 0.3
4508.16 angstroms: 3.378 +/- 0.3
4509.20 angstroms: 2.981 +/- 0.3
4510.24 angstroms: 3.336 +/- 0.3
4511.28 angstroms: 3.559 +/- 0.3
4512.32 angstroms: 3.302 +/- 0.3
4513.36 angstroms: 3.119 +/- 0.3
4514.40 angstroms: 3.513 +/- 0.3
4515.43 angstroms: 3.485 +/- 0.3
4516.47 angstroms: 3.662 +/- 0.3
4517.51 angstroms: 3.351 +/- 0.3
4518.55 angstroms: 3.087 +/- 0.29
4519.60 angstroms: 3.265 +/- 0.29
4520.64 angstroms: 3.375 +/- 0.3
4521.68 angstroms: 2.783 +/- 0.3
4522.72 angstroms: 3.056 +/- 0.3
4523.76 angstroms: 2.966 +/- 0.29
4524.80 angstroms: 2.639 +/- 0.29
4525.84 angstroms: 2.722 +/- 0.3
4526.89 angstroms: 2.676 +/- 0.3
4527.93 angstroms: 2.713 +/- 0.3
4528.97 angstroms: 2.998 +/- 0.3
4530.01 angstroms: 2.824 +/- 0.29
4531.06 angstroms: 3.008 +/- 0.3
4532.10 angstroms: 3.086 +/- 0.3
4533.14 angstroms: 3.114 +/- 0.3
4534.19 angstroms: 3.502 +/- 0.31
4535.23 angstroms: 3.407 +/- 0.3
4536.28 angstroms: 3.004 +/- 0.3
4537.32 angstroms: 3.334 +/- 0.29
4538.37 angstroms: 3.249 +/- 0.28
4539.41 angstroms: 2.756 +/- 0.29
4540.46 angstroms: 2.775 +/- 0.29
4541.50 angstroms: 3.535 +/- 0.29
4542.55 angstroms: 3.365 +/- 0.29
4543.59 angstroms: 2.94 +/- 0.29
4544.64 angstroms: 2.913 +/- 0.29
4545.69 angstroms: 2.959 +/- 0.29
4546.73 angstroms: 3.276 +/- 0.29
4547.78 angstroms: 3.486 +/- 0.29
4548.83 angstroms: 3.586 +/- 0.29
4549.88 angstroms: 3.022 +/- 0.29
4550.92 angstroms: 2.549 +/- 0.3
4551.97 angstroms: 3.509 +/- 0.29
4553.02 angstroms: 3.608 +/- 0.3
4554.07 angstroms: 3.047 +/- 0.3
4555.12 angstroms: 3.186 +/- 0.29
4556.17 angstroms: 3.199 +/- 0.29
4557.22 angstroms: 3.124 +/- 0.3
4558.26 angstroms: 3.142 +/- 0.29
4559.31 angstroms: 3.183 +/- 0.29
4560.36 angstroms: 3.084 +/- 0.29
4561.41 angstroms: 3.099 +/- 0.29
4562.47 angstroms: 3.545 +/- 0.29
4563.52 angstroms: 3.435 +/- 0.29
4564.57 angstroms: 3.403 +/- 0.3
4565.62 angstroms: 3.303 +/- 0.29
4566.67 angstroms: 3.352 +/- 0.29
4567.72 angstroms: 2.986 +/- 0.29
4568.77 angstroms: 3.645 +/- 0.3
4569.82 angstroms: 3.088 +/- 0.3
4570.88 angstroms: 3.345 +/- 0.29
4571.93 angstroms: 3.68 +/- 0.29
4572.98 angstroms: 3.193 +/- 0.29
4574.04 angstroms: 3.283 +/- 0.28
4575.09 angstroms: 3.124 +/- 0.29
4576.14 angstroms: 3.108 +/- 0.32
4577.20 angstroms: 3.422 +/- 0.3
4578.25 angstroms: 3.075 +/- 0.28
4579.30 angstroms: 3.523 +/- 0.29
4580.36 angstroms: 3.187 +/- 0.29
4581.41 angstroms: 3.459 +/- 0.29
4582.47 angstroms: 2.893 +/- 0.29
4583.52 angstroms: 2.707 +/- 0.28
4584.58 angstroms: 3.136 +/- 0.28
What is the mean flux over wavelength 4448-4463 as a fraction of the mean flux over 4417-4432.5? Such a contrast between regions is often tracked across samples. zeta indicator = 1.07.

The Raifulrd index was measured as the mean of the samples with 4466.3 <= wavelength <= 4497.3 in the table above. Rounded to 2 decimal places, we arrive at 3.14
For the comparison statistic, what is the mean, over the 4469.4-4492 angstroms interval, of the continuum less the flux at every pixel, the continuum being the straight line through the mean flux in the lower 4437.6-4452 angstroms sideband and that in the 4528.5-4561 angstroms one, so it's -0.029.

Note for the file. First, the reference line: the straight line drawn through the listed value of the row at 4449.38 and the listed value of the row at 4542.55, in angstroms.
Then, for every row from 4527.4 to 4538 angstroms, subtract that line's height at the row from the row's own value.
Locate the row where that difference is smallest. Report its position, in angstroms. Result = 4527.93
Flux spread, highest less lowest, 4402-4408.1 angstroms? 0.75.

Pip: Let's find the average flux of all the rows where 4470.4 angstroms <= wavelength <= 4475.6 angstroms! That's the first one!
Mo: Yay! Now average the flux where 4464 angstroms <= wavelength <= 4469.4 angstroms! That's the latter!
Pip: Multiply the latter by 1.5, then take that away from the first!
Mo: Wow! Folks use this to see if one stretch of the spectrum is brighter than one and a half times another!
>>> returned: -1.1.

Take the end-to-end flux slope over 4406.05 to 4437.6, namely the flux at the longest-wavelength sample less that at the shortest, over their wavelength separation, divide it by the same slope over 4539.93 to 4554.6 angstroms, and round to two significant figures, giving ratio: 1.6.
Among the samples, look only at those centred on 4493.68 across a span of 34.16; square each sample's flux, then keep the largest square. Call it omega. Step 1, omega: 12.7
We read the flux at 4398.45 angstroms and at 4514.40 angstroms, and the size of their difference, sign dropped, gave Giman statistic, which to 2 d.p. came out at 0.67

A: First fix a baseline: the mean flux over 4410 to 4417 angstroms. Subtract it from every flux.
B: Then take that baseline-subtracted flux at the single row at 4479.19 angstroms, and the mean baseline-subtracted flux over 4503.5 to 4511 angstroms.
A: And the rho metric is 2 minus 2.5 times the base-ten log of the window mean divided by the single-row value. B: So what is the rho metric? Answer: 1.2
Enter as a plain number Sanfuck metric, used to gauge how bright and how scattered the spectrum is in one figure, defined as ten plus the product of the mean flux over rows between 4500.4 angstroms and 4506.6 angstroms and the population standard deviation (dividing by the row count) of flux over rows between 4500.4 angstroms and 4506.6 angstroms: 10.4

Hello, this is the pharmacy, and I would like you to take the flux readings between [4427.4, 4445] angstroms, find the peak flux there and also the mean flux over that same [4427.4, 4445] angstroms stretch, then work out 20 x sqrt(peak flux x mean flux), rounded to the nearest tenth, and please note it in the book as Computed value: 64.9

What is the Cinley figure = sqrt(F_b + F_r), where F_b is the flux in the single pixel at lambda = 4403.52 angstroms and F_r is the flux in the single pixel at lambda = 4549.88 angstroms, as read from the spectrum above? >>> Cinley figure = 2.39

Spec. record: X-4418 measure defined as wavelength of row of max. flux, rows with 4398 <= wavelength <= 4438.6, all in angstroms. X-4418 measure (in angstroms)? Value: 4433.02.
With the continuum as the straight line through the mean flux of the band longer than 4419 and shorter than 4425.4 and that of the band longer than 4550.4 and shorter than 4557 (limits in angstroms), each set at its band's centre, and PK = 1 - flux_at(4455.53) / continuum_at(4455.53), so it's -0.12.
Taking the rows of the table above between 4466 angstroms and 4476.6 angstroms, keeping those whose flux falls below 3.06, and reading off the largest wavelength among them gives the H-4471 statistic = 4470.95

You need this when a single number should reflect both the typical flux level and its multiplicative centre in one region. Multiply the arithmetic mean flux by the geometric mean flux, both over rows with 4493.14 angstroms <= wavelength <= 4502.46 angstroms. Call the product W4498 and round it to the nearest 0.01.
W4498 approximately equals 9.63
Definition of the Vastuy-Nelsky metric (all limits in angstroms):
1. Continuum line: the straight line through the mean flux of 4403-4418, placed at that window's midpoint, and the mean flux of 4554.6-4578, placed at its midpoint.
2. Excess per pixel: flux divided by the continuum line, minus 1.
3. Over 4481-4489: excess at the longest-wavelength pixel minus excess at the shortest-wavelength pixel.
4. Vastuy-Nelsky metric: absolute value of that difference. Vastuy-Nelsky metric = 0.12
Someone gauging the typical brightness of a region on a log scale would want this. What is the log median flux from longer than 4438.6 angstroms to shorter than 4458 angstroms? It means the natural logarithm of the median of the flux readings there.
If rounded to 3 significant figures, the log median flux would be 1.11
